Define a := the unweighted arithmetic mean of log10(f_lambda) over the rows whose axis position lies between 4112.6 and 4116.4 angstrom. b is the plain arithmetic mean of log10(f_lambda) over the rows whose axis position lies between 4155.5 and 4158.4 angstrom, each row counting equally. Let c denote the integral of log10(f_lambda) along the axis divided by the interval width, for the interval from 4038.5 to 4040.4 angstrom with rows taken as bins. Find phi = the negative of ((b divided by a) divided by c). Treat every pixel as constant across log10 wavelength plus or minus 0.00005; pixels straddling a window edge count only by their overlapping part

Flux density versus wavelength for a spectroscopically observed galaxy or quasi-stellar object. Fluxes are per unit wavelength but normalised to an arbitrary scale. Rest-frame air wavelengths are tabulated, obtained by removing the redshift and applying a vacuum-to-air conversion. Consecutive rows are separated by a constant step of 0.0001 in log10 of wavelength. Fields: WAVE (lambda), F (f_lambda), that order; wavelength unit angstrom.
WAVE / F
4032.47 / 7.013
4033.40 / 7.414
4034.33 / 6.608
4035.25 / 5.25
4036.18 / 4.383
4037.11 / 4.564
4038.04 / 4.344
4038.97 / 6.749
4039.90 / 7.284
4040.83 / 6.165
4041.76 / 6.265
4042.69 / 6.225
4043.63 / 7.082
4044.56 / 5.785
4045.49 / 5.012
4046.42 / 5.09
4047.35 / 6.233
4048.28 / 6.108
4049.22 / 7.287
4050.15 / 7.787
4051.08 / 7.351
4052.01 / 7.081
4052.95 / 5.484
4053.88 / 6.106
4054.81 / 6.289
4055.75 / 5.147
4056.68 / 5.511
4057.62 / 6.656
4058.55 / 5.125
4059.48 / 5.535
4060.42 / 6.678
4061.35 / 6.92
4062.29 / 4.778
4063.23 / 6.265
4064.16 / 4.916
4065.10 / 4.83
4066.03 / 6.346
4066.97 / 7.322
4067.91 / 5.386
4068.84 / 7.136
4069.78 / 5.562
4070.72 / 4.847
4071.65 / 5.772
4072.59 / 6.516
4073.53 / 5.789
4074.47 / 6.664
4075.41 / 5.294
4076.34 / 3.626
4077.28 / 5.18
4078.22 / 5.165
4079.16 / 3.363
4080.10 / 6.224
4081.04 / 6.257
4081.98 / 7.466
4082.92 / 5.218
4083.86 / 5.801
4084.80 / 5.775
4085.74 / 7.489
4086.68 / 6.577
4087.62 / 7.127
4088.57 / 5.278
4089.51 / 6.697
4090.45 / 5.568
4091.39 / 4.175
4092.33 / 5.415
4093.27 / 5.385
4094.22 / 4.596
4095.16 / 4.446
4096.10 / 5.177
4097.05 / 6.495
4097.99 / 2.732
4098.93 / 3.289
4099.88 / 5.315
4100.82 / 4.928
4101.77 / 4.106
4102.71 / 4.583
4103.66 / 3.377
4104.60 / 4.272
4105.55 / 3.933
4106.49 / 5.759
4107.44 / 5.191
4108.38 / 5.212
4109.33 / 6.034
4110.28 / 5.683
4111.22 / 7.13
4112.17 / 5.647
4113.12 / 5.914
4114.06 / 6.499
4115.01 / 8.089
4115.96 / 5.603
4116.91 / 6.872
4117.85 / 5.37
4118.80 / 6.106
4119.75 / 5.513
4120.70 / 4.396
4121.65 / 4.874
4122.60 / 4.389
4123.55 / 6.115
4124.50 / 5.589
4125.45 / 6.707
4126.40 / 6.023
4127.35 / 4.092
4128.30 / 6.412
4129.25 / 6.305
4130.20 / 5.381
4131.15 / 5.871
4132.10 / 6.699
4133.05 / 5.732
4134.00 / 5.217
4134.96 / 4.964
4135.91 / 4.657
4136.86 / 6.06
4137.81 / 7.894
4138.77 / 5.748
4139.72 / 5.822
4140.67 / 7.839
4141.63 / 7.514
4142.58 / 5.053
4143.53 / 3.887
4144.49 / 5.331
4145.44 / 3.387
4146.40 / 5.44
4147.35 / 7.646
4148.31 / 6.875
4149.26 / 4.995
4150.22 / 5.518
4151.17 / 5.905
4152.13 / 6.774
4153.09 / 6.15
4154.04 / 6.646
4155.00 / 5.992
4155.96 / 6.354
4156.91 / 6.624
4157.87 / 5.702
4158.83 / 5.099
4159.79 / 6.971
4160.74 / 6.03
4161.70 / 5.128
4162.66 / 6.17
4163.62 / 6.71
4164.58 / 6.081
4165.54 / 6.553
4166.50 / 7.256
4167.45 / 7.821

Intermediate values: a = 0.81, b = 0.79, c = 0.844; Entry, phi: -1.16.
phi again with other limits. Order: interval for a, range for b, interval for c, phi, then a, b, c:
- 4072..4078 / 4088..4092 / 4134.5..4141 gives -1.28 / 0.73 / 0.73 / 0.779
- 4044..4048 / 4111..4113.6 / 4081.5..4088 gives -1.32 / 0.74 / 0.79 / 0.808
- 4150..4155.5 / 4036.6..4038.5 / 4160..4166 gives -1.04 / 0.79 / 0.65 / 0.787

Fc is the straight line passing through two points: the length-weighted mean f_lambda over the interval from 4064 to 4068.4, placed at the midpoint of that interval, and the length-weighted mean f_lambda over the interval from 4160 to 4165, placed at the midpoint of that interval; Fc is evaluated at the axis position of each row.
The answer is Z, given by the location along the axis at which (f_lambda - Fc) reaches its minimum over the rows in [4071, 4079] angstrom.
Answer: 4076.34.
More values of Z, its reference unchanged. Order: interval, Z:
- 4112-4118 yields 4117.85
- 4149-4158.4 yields 4149.26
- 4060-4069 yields 4062.29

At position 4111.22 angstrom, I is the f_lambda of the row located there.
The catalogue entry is 7.13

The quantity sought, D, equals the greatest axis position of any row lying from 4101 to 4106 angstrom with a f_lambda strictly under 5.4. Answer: 4105.55 angstrom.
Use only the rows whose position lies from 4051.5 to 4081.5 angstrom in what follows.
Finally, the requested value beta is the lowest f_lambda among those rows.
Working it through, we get 3.363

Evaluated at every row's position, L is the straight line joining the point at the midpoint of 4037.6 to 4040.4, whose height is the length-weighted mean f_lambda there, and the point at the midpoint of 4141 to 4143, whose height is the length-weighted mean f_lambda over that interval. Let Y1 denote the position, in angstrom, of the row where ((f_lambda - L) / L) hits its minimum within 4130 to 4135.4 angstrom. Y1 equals 4134.96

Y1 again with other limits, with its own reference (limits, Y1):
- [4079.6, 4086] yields 4082.92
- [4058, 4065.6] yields 4062.29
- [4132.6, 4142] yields 4135.91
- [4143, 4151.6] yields 4145.44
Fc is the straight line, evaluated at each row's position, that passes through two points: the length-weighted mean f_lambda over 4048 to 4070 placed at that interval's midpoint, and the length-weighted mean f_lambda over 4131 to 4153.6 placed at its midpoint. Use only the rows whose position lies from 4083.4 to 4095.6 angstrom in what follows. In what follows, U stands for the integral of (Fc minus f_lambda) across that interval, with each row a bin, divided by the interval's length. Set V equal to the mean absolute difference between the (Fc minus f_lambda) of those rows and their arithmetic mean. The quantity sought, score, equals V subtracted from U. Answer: -0.5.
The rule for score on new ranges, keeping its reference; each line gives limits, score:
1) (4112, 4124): -0.6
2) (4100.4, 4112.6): 0.1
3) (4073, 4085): -0.3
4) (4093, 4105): 0.8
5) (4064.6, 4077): -0.4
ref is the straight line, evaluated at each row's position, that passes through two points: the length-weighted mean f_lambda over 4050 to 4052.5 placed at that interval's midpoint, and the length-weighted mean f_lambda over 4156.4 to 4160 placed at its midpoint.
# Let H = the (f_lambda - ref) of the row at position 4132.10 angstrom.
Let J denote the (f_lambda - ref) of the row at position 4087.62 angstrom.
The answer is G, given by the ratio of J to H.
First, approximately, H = 0.3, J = 0.2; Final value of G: 0.7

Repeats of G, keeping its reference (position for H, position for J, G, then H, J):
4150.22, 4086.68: 0.5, -0.6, -0.3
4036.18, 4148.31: -0.2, -3.1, 0.7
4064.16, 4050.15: -0.2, -2.3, 0.4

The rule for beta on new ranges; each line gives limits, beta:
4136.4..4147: 3.387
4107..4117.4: 5.191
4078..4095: 3.363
